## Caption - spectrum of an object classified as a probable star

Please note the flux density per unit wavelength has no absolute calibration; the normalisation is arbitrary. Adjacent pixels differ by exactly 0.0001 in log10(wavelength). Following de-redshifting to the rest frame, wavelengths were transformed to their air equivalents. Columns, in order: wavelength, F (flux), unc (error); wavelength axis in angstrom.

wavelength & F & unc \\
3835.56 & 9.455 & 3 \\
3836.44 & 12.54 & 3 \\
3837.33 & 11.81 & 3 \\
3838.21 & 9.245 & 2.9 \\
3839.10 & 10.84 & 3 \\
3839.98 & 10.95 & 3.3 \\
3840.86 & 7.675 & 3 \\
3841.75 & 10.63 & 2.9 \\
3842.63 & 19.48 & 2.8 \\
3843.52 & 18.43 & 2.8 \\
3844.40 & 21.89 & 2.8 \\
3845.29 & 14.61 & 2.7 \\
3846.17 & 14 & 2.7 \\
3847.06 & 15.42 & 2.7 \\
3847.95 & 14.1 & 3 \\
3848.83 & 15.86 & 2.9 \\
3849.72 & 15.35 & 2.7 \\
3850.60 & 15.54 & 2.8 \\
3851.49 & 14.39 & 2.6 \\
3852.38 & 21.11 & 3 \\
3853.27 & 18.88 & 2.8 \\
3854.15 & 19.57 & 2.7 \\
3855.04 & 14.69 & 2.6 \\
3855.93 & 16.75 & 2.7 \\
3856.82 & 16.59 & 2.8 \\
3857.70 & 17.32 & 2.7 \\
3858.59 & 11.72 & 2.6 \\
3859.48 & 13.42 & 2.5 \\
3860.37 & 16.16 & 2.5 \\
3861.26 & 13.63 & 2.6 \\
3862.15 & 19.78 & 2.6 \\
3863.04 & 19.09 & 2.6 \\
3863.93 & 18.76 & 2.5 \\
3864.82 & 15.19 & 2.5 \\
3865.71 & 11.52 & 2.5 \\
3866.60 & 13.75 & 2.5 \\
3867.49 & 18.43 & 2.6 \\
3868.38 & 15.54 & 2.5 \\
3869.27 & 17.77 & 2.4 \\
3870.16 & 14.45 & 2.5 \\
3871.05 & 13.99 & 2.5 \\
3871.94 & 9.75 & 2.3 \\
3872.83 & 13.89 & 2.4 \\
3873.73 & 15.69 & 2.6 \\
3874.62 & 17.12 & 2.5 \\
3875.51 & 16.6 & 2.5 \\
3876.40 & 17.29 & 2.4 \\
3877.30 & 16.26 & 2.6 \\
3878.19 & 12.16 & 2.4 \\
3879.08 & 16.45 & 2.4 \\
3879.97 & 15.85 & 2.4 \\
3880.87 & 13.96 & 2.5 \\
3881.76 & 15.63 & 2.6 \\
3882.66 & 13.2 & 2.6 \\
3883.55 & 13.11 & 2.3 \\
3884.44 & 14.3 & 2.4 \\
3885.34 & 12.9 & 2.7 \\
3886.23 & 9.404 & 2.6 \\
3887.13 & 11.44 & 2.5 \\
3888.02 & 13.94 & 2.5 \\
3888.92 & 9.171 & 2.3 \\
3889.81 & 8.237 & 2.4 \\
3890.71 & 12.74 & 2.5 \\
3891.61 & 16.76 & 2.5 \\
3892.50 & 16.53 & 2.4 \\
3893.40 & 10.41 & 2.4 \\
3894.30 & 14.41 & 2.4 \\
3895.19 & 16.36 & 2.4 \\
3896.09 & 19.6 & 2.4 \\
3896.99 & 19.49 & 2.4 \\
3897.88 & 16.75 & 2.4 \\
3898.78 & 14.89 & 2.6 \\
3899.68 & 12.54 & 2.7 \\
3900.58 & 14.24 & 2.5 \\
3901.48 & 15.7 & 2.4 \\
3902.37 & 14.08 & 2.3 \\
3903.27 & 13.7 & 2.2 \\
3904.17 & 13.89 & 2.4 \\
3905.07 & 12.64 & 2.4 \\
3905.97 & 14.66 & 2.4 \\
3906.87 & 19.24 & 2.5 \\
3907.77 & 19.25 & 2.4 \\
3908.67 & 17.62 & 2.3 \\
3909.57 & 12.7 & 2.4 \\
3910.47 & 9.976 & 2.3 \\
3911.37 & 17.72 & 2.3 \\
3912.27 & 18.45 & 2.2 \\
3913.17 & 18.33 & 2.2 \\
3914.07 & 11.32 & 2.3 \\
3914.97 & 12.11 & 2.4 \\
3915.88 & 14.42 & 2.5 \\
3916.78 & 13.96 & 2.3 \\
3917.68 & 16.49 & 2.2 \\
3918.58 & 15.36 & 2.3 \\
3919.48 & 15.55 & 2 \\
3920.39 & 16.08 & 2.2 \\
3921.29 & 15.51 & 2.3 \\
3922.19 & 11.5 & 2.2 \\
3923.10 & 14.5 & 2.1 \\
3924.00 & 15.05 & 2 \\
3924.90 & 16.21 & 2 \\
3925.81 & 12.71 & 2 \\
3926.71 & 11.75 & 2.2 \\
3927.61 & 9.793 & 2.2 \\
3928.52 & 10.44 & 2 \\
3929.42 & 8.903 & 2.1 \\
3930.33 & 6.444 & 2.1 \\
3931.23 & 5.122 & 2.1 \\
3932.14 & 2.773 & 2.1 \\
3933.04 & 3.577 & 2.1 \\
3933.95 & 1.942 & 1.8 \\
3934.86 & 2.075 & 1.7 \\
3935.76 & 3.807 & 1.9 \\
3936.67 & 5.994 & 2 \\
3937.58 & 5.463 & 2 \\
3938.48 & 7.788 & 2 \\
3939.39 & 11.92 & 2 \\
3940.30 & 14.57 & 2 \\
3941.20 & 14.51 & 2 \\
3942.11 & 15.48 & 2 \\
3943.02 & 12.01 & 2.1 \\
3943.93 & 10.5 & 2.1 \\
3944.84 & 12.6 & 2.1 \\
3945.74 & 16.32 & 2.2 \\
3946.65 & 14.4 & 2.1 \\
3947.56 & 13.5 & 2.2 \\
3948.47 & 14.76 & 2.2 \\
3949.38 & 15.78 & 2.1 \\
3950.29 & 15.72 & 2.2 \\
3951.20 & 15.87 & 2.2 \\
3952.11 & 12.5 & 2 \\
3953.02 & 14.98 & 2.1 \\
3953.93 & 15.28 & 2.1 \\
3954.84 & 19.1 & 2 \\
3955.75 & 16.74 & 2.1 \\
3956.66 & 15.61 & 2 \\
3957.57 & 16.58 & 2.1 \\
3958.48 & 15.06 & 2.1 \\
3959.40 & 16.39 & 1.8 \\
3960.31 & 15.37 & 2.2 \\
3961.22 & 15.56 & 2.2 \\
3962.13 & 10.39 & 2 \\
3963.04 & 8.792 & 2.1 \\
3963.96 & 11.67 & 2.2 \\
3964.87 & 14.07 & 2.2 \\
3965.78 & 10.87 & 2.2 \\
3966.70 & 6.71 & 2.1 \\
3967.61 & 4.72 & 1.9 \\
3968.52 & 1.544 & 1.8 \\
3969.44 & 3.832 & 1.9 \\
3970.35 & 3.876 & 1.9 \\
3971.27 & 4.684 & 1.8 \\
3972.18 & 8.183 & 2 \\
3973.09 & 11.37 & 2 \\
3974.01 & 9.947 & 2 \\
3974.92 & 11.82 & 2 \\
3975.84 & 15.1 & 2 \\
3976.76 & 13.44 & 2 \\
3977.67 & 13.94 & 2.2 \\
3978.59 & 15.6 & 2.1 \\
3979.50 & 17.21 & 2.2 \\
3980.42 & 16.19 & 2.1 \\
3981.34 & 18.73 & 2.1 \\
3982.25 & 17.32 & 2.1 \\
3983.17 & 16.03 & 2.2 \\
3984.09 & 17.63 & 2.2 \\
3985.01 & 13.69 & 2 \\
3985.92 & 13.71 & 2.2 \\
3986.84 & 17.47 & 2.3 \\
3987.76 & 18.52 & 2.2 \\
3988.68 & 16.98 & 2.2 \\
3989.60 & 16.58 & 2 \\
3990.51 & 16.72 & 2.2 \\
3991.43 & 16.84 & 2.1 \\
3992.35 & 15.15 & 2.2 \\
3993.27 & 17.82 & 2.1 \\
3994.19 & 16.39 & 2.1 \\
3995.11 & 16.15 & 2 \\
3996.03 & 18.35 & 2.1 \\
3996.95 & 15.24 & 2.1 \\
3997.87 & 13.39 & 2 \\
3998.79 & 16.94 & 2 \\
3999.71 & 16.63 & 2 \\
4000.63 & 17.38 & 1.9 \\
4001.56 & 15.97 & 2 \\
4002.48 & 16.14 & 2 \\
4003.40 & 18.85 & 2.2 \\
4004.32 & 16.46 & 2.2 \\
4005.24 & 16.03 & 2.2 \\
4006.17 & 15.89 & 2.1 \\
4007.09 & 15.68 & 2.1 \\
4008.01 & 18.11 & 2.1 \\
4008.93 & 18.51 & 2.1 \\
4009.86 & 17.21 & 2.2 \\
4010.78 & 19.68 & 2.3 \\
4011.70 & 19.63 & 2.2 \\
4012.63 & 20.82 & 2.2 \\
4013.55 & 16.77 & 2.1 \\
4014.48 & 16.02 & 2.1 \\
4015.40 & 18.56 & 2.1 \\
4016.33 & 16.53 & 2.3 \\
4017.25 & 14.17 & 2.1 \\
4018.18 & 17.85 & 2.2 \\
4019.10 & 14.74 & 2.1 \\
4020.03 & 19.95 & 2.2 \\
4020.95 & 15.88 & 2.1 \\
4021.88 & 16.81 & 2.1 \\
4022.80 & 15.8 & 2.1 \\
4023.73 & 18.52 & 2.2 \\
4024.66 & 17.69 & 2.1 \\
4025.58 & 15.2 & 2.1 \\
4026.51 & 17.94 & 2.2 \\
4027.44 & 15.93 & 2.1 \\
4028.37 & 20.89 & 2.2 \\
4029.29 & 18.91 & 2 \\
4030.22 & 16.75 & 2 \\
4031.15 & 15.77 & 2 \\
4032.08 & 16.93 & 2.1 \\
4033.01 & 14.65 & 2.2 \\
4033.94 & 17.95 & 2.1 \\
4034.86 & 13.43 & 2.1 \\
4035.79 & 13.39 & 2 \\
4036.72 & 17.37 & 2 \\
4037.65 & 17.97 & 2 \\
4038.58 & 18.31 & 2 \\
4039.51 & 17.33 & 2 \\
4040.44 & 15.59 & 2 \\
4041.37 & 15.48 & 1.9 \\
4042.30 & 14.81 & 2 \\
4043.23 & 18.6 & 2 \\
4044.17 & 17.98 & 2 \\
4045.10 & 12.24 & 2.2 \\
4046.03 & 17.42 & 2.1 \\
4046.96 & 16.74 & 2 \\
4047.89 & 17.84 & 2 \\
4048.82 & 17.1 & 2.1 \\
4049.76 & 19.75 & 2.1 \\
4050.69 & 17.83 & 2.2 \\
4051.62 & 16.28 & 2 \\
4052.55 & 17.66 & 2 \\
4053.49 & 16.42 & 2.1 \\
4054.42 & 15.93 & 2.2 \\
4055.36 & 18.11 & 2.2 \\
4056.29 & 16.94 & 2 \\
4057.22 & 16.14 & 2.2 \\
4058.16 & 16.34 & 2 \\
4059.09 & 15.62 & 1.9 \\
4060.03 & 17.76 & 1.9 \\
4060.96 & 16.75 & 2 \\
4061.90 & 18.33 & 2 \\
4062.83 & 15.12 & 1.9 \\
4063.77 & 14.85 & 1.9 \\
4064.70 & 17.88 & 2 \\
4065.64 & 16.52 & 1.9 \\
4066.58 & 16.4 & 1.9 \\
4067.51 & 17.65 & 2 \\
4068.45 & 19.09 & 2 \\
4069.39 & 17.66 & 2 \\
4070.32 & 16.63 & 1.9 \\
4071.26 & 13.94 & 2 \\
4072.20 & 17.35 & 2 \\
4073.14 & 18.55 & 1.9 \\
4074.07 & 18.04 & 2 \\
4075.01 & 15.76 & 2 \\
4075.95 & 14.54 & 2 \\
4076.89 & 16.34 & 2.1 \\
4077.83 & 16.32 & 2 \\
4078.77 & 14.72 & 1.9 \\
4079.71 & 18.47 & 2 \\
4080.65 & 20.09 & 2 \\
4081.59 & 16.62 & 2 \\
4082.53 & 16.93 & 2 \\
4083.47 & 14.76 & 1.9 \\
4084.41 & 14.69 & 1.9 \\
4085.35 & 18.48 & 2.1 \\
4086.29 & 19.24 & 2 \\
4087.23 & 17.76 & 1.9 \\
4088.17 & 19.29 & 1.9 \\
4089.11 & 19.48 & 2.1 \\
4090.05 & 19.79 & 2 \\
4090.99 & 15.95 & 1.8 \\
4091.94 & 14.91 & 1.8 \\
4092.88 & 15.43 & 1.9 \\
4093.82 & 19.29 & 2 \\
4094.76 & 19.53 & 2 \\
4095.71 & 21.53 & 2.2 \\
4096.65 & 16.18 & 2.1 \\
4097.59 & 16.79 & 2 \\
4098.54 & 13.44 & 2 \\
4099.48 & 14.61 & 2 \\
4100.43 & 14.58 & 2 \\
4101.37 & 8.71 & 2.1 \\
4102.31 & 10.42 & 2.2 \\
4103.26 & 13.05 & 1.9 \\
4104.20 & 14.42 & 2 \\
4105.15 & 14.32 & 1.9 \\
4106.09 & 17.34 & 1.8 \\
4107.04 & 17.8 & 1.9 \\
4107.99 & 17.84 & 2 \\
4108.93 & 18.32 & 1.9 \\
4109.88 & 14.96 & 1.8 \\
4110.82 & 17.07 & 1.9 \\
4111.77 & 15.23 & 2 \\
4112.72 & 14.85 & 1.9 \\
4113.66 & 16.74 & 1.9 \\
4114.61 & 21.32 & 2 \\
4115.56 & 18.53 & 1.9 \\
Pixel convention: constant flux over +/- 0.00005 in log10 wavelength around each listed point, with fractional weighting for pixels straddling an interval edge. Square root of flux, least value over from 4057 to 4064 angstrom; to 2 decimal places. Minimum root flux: 3.85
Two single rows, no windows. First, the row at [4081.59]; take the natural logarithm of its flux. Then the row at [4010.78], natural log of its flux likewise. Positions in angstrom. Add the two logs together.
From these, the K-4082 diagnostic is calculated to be 5.8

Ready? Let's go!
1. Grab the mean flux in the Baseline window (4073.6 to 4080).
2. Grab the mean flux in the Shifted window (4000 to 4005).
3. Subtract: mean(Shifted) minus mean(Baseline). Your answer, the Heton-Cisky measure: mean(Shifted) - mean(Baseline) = 1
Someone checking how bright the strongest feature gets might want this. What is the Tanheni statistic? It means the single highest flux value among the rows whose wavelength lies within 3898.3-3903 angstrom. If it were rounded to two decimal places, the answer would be 15.70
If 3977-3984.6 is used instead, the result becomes 18.73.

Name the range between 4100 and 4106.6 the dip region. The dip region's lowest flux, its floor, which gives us 8.71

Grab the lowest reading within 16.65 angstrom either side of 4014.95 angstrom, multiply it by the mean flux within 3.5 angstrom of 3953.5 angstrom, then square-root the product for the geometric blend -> 14.9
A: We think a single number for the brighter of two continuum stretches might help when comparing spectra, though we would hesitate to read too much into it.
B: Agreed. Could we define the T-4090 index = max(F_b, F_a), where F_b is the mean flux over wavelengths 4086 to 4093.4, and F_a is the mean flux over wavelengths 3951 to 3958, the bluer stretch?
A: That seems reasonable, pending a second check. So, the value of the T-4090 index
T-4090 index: 17.7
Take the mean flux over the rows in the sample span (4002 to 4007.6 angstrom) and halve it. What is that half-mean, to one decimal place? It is 8.3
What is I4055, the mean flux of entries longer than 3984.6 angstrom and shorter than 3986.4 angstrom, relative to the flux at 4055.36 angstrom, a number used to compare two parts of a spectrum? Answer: 0.76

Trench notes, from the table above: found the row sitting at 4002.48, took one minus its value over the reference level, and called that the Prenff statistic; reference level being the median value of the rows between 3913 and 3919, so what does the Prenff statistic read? -0.12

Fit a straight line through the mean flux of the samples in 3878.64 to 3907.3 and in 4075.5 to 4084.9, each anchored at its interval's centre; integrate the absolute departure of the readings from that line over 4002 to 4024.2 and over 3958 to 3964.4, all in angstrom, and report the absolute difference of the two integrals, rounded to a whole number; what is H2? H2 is 26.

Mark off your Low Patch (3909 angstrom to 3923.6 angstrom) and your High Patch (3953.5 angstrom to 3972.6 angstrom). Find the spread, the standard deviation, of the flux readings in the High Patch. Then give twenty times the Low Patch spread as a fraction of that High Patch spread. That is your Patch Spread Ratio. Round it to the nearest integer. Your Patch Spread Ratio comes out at 10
